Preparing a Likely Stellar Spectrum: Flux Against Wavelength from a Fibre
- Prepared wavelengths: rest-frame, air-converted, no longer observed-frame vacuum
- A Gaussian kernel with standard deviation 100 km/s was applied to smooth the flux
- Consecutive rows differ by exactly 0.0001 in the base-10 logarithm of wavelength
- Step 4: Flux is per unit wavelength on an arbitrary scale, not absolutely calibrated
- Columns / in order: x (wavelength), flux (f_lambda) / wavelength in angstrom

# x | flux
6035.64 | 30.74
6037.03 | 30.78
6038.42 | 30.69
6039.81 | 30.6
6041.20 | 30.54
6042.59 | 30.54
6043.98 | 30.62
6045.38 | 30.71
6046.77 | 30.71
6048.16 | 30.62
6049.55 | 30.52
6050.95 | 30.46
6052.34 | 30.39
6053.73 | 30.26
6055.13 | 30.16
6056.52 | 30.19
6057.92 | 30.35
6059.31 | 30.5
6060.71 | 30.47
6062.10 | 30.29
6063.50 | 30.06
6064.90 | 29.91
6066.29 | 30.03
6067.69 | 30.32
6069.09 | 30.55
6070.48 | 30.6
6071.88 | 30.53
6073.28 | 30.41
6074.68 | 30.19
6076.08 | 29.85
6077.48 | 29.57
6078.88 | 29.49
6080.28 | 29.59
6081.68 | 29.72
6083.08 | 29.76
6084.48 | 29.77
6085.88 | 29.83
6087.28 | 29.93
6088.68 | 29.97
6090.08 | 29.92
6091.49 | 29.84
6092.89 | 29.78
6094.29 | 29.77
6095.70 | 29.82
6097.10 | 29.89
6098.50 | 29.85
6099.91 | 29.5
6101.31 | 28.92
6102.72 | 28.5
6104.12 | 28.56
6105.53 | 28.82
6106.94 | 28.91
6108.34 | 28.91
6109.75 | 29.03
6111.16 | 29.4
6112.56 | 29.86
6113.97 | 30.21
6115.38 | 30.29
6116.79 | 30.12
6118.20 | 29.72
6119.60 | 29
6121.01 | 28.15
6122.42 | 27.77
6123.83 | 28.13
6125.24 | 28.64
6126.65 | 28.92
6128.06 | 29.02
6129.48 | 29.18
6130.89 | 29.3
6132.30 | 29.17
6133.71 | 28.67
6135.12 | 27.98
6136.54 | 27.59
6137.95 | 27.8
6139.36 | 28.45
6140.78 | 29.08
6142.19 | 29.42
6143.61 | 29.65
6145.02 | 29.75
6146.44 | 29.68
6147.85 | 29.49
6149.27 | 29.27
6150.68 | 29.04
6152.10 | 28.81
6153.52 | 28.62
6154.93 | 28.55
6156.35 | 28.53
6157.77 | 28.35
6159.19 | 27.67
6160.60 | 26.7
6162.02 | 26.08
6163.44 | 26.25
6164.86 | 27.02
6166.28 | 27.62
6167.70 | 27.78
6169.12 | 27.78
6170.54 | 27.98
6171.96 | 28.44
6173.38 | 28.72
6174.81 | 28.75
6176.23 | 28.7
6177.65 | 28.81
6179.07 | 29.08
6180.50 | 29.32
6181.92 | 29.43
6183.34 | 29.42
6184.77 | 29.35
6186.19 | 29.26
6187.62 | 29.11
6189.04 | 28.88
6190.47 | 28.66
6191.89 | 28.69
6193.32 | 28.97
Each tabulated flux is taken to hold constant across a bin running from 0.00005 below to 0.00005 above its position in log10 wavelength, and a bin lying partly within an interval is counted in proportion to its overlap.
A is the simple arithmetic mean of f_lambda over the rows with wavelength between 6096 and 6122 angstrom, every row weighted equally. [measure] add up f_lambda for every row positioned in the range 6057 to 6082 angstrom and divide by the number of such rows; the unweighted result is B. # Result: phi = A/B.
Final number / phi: 0.97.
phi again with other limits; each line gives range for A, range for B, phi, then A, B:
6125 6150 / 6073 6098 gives 0.97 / 28.9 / 29.8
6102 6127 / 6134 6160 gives 1.01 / 29.1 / 28.8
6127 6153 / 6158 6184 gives 1.03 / 29.0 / 28.1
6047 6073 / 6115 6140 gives 1.05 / 30.3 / 28.8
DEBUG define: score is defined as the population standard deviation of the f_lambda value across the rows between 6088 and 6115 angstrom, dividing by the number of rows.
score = 0.5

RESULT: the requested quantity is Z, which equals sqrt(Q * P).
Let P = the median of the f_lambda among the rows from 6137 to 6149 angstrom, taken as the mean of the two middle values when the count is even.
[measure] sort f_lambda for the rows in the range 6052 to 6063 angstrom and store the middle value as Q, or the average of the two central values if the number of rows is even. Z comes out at 29.9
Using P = 29.5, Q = 30.3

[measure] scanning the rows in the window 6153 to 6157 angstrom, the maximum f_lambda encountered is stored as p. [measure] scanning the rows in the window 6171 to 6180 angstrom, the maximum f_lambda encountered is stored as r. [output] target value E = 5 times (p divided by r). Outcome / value 4.92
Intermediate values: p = 28.62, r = 29.08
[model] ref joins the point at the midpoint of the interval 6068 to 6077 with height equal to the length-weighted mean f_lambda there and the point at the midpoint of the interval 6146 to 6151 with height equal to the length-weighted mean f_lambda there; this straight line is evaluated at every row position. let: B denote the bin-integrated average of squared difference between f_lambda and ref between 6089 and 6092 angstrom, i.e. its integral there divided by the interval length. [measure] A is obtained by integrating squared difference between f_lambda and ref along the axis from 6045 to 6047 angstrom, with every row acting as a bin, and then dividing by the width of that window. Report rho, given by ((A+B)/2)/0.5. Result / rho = 0.1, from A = 0.005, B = 0.0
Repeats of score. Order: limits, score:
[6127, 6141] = 0.6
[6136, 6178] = 1.0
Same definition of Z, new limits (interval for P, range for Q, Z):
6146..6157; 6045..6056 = 29.7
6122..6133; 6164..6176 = 28.4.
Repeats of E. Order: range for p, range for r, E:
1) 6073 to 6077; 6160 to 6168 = 5.47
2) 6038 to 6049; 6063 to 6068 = 5.06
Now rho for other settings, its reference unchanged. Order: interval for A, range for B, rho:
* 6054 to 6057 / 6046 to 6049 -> 0.1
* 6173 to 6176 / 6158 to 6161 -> 4.0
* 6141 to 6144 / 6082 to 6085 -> 0.2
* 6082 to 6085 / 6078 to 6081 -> 0.7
